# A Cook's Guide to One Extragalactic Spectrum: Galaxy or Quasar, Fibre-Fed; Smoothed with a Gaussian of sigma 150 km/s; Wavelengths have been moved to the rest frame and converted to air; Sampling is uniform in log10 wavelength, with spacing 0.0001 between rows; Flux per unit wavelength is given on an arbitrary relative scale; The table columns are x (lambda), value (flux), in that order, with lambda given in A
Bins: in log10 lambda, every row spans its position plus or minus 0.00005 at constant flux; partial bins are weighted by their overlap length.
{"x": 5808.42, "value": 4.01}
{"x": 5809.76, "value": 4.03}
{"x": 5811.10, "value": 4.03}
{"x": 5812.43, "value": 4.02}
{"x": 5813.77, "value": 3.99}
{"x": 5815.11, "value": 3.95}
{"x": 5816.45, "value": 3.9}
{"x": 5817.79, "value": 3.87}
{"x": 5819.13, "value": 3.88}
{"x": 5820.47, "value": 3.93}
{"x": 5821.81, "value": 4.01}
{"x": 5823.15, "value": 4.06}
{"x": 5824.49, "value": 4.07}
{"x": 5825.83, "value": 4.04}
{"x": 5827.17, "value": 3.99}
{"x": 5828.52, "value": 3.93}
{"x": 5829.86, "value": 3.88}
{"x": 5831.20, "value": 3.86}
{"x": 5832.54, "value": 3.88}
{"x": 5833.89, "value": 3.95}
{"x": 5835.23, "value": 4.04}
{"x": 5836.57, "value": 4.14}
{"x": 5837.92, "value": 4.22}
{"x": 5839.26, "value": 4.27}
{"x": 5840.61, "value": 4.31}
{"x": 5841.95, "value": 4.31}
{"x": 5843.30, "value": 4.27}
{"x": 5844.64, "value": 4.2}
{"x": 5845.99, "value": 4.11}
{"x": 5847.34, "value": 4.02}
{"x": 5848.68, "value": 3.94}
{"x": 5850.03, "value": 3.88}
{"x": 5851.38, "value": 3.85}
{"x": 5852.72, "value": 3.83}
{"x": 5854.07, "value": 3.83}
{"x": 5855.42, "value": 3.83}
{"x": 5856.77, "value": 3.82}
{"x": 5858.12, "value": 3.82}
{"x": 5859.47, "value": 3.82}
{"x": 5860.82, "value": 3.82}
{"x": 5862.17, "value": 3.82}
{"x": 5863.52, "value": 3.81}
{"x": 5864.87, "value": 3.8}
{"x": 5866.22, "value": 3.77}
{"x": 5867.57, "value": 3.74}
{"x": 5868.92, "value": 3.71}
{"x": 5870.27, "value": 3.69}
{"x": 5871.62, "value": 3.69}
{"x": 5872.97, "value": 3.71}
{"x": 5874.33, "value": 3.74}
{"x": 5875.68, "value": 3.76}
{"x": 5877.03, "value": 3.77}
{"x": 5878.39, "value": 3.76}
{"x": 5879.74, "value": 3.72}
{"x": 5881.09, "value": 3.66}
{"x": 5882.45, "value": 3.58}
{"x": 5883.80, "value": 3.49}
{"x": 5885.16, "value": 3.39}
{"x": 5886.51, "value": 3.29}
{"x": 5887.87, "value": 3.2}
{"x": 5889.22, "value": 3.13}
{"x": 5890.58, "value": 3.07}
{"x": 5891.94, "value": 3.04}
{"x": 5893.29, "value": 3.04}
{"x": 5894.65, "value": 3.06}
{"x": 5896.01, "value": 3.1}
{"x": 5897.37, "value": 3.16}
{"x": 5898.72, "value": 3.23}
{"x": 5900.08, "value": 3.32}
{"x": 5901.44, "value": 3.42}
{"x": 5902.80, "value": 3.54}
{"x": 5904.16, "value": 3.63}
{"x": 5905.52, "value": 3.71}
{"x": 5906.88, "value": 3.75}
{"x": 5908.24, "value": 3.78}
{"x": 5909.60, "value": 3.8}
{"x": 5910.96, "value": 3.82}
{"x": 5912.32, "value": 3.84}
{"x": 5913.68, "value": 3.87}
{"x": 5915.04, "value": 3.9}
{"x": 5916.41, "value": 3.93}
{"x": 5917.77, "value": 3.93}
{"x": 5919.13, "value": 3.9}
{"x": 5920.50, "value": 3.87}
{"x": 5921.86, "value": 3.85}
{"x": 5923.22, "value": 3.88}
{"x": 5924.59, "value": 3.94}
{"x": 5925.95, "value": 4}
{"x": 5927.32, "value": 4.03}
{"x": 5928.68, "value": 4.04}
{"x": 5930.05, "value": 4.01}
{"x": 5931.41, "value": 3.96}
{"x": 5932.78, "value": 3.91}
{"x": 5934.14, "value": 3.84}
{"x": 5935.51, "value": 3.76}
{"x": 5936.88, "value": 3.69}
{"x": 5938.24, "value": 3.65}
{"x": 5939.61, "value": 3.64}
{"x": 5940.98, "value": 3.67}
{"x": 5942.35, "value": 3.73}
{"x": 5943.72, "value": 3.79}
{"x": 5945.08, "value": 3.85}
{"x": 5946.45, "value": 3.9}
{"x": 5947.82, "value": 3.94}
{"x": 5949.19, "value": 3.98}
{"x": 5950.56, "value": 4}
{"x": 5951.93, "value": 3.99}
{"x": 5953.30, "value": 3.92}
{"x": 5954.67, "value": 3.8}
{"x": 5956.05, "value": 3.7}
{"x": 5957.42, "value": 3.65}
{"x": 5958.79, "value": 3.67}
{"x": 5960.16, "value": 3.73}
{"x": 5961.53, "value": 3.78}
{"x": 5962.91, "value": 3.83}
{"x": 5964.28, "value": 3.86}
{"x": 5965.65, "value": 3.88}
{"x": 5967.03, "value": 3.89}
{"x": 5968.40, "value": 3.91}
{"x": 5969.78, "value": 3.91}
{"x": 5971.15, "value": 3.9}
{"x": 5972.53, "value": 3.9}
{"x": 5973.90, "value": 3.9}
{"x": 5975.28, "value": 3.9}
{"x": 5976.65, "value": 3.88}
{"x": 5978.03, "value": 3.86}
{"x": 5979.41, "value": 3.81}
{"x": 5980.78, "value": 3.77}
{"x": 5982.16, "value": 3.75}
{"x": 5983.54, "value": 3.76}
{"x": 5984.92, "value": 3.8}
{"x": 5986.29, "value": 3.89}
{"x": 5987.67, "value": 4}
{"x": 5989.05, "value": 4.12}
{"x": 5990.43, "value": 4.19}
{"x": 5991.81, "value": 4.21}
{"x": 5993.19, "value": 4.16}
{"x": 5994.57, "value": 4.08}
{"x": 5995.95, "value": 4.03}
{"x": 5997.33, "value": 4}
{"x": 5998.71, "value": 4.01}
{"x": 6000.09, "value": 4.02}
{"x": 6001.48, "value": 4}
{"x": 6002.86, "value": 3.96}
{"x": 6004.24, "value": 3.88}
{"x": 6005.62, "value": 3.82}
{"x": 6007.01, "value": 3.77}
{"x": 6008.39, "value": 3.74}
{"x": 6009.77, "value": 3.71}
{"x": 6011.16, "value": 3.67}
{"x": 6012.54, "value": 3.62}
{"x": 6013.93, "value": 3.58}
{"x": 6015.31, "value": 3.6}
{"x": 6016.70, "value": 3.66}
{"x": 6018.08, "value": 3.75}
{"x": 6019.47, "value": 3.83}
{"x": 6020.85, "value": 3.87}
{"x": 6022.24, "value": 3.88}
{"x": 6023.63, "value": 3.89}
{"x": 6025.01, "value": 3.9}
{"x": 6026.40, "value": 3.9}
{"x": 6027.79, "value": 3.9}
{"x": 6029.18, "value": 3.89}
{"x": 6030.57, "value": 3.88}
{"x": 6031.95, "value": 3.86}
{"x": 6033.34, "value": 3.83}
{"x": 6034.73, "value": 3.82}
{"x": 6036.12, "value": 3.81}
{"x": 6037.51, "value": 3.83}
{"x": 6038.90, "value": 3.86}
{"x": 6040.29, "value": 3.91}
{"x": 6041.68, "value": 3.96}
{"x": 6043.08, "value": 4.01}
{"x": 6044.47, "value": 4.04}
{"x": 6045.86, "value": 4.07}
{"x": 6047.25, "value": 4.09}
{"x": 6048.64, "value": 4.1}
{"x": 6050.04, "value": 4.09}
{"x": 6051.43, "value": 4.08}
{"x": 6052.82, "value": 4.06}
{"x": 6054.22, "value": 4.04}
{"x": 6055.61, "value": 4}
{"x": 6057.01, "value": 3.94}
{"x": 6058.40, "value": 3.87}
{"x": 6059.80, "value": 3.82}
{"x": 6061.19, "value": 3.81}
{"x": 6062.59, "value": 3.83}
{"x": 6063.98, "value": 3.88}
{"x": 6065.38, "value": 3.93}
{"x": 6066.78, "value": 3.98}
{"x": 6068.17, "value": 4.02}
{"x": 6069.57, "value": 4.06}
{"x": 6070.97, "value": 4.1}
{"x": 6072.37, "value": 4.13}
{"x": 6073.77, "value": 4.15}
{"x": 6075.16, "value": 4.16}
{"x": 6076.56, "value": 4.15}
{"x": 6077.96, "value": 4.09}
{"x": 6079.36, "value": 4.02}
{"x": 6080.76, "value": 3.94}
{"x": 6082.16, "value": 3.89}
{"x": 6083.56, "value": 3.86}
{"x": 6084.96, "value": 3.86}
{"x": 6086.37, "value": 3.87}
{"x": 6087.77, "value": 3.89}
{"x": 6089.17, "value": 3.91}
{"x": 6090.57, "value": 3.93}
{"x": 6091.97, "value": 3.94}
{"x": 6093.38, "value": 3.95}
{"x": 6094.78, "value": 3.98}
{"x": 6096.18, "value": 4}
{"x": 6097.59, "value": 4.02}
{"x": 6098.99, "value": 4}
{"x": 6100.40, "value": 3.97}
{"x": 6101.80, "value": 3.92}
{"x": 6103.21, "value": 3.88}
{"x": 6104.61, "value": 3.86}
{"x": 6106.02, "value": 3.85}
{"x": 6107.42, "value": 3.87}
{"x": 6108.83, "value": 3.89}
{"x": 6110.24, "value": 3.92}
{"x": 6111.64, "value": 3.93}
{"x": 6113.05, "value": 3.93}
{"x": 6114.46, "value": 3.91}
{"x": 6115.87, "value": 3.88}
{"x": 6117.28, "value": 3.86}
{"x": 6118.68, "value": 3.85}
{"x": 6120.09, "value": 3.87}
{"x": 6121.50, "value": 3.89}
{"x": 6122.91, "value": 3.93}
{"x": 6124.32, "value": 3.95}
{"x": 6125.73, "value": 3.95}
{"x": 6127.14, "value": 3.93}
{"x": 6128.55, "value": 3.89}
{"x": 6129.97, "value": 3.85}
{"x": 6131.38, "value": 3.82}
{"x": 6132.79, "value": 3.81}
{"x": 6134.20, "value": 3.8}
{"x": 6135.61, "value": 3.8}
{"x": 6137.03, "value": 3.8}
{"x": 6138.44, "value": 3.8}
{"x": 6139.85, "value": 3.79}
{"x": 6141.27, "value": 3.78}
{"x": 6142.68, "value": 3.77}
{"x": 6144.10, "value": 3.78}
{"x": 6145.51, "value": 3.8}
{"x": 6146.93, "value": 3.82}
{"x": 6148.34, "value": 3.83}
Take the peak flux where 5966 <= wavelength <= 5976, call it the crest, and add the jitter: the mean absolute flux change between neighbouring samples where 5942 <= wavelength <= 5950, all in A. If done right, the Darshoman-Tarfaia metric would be 3.96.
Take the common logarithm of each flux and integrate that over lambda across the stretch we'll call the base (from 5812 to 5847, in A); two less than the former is 19.2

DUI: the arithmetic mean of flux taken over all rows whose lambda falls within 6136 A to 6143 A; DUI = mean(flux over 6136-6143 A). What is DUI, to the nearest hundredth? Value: 3.79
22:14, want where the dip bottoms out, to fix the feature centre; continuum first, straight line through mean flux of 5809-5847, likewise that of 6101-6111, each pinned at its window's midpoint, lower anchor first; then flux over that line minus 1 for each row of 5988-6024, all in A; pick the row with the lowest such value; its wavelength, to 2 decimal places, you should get 6013.93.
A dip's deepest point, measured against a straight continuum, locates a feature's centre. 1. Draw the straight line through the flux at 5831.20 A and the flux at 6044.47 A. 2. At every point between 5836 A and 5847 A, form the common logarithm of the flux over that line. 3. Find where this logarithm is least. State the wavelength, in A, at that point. 5845.99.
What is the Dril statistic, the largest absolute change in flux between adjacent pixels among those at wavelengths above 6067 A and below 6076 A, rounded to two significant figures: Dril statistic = 0.040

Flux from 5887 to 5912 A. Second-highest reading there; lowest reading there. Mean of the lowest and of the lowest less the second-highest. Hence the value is 1.14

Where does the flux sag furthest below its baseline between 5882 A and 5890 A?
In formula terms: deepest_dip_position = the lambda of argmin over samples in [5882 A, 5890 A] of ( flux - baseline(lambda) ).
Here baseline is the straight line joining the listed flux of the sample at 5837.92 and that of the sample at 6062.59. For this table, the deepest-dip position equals 5889.22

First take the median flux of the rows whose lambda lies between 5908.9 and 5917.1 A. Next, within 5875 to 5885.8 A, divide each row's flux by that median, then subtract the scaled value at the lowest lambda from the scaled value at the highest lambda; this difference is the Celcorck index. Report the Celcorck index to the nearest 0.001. -0.096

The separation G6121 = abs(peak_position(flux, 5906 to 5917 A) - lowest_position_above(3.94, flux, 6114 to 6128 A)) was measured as 207.9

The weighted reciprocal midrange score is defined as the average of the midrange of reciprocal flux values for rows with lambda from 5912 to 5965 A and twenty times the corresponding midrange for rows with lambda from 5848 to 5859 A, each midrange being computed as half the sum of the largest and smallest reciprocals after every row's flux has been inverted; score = 2.71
